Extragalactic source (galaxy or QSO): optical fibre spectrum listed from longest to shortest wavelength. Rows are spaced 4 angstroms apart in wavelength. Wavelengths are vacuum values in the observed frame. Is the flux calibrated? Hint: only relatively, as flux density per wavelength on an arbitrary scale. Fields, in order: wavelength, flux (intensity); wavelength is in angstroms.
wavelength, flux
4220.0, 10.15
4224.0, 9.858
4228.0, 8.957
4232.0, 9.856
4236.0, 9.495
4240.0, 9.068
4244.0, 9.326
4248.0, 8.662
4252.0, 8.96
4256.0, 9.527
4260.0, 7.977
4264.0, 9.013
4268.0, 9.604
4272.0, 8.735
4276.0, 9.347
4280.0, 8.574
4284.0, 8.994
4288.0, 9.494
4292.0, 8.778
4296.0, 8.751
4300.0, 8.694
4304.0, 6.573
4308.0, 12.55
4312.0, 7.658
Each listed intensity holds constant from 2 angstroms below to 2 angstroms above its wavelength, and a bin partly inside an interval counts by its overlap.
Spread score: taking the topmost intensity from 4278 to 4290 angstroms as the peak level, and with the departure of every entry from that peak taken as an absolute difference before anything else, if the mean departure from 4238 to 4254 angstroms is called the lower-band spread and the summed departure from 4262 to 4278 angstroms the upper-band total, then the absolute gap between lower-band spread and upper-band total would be 1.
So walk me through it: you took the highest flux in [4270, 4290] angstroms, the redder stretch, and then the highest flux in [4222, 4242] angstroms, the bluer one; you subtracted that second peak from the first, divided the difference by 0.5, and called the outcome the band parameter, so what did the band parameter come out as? -0.7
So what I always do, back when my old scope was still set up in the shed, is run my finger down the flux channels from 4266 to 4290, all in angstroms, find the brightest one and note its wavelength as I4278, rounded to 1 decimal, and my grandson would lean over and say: 4268.0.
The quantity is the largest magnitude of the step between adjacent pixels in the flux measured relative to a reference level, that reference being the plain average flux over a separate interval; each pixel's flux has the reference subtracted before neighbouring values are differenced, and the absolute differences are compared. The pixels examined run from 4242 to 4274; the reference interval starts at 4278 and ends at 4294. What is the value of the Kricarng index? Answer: 1.55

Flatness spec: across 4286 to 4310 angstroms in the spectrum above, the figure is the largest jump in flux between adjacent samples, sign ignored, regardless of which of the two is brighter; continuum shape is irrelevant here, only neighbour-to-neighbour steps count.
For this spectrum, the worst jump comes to 6.0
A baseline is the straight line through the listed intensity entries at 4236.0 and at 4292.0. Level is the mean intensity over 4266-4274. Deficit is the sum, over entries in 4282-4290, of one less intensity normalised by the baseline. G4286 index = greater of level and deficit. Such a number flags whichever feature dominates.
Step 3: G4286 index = 9.17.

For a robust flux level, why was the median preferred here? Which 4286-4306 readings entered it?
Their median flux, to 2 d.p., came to 8.75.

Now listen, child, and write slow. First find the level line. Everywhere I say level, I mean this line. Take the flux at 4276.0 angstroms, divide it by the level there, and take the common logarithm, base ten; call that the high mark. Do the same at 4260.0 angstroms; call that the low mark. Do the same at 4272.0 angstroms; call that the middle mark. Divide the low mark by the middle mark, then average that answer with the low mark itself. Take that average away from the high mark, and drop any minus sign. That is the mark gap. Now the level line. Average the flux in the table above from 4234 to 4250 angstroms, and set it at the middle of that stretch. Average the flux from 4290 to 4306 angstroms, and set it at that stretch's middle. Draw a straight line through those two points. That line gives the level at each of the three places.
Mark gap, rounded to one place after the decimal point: 4.5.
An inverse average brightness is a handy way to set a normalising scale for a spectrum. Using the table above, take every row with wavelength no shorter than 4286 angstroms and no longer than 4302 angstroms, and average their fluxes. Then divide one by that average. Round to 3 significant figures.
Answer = 0.112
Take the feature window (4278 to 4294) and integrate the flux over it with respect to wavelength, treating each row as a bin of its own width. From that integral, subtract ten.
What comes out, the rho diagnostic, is 133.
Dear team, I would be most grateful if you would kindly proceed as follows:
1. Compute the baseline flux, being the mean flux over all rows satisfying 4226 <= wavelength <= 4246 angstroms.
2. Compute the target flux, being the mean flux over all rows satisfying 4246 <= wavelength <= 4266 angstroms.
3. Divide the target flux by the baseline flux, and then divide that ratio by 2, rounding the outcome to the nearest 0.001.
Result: 0.473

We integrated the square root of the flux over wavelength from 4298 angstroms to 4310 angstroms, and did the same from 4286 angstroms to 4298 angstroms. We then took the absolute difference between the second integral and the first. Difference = 0.21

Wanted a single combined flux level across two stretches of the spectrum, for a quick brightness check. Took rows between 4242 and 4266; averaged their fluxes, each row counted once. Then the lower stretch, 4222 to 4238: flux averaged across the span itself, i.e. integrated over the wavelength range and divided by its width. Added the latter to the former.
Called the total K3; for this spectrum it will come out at 18.5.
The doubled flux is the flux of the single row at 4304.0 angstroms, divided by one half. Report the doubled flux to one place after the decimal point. 13.1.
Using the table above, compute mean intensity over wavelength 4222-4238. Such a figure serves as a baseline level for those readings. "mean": 9.5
